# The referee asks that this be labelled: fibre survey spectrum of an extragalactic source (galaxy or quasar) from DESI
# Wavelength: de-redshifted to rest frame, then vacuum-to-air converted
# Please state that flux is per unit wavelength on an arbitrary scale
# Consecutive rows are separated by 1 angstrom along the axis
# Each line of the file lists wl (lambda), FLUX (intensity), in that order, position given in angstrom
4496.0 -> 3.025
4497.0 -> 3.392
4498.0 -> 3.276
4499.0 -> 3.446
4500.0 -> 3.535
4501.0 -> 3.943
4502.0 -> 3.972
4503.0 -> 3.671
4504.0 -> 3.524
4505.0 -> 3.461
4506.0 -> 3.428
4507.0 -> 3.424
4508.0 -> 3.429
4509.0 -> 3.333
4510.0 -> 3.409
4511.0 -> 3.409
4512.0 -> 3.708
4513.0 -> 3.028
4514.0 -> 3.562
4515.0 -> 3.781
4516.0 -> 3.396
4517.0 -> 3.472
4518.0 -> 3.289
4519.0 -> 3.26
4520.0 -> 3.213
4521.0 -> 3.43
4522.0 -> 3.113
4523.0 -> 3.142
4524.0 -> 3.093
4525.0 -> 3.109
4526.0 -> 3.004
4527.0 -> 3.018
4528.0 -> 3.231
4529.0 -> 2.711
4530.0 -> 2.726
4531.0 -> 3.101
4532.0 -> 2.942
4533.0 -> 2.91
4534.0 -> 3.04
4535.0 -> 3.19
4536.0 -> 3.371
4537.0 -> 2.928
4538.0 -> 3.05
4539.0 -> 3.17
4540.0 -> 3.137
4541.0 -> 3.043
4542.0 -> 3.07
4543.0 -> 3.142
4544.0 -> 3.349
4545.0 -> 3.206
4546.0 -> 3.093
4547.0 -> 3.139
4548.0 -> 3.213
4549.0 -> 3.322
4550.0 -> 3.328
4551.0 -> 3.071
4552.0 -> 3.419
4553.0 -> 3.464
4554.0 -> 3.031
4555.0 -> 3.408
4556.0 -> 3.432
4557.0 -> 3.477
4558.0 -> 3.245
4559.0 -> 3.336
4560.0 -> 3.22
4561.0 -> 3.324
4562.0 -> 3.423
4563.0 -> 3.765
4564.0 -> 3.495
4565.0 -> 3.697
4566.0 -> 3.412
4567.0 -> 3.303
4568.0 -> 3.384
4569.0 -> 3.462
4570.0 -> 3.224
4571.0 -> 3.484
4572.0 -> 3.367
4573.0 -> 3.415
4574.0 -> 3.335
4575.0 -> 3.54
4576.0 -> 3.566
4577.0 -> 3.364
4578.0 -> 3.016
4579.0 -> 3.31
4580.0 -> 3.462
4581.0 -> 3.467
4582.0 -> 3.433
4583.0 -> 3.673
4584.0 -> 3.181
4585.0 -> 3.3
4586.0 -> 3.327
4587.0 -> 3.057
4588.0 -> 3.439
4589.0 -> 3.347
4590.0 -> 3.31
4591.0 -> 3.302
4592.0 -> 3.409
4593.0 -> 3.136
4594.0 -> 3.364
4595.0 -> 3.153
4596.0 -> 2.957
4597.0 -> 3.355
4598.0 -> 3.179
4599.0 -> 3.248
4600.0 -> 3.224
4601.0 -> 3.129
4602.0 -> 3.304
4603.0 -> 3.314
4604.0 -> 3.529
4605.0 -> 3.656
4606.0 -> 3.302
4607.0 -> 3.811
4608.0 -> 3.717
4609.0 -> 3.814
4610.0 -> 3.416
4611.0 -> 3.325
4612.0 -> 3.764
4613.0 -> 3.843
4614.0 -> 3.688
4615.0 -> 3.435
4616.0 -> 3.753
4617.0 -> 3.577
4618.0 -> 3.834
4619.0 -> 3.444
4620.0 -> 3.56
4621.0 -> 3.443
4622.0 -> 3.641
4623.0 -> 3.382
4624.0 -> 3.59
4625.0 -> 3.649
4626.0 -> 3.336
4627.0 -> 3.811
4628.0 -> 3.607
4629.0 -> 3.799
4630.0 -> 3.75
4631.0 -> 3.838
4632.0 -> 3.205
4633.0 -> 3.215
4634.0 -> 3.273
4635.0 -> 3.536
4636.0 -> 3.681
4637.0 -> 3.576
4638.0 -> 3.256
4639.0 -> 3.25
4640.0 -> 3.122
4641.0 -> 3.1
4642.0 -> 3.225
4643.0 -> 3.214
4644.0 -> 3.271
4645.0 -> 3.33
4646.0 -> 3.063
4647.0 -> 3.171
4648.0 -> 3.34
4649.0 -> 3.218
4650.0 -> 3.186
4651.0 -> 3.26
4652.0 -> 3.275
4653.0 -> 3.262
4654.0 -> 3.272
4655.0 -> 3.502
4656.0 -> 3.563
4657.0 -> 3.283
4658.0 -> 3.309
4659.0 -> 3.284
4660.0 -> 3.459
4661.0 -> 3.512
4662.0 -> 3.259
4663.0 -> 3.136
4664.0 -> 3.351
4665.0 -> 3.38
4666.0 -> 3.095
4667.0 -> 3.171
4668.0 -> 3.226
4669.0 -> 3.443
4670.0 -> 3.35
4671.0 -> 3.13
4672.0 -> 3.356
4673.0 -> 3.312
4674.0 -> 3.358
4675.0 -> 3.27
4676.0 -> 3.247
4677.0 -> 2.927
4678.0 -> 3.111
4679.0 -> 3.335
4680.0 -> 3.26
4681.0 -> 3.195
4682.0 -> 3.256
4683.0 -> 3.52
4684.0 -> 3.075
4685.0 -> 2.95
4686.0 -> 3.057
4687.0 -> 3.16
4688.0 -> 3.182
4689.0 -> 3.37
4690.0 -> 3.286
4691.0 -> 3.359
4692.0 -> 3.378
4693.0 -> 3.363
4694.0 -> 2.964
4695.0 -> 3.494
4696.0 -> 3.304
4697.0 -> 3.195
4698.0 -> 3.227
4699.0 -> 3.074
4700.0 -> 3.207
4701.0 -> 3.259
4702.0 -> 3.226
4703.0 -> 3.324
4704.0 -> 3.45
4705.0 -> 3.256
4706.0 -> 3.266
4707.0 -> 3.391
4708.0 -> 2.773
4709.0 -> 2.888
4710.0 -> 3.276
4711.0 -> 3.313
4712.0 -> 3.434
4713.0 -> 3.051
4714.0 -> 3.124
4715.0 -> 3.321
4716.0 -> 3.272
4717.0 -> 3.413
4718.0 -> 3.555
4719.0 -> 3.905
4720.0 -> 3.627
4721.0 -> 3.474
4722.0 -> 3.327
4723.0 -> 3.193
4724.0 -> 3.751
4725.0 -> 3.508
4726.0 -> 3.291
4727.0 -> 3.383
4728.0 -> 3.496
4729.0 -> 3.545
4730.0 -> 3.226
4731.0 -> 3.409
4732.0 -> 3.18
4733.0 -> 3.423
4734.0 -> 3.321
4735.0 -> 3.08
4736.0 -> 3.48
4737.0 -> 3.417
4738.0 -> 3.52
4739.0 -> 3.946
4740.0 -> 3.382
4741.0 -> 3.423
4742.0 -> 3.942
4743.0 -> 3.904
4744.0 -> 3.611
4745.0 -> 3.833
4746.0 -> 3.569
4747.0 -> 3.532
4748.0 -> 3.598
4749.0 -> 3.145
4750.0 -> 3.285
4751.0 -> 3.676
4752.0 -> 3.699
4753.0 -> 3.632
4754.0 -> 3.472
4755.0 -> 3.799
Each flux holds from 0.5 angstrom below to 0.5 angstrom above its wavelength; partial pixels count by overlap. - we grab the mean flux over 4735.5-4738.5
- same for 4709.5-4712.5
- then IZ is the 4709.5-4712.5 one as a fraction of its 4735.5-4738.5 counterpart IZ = 0.96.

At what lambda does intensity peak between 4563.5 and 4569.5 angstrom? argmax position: 4565.0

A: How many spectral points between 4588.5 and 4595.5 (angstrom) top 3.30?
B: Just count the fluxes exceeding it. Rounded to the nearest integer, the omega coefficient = 5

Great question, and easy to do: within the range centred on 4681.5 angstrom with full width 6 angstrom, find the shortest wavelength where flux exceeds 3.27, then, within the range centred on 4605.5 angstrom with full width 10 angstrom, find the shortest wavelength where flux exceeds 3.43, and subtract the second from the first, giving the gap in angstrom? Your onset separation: 75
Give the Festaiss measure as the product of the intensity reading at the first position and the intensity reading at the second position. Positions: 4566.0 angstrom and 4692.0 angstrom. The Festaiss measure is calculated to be 11.5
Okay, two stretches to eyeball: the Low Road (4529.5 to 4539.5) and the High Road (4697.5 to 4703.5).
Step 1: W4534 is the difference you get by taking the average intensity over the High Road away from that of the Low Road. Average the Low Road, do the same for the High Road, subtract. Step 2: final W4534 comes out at -0.18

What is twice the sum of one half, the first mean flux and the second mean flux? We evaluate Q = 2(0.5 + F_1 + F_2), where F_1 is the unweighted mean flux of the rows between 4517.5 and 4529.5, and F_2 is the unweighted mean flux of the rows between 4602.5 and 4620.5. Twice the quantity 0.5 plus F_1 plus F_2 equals 14.5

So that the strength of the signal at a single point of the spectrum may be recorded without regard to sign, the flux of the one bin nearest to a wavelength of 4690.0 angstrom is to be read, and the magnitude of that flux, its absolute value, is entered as 3.29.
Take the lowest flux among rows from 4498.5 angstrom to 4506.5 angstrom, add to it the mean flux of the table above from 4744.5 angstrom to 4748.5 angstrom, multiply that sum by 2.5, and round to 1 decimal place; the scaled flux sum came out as 17.7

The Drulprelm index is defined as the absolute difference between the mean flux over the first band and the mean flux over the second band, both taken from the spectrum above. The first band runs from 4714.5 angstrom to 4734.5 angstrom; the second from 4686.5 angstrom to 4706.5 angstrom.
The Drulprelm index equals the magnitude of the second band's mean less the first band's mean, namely 0.16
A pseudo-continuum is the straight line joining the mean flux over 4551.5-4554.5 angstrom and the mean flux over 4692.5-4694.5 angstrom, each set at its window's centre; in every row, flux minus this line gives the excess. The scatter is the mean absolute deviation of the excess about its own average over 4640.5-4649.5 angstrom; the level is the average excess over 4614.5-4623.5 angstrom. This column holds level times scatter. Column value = 0.023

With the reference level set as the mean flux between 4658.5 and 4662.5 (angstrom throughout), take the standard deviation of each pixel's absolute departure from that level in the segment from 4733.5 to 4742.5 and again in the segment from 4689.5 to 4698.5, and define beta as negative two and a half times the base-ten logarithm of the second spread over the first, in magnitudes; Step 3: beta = 0.6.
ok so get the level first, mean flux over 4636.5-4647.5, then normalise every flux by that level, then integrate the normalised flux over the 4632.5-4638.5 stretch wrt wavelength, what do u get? 6.35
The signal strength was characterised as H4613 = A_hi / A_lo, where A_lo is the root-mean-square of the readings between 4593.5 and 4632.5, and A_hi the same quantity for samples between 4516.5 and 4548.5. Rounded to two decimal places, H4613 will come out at 0.89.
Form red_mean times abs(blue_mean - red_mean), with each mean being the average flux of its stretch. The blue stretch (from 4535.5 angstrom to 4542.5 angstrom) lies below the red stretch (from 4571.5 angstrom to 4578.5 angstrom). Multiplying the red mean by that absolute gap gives 0.88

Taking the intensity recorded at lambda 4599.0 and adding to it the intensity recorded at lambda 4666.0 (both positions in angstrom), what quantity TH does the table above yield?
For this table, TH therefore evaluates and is 6.34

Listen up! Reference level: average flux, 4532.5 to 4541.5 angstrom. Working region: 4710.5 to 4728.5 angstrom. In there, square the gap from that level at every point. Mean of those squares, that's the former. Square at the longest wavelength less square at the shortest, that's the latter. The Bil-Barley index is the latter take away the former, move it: -0.031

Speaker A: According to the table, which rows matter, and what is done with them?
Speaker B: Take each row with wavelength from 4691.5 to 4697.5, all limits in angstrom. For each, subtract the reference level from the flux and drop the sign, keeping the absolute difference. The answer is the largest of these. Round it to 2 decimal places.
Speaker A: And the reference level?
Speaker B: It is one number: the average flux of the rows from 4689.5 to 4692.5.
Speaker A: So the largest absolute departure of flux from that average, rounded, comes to 0.38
